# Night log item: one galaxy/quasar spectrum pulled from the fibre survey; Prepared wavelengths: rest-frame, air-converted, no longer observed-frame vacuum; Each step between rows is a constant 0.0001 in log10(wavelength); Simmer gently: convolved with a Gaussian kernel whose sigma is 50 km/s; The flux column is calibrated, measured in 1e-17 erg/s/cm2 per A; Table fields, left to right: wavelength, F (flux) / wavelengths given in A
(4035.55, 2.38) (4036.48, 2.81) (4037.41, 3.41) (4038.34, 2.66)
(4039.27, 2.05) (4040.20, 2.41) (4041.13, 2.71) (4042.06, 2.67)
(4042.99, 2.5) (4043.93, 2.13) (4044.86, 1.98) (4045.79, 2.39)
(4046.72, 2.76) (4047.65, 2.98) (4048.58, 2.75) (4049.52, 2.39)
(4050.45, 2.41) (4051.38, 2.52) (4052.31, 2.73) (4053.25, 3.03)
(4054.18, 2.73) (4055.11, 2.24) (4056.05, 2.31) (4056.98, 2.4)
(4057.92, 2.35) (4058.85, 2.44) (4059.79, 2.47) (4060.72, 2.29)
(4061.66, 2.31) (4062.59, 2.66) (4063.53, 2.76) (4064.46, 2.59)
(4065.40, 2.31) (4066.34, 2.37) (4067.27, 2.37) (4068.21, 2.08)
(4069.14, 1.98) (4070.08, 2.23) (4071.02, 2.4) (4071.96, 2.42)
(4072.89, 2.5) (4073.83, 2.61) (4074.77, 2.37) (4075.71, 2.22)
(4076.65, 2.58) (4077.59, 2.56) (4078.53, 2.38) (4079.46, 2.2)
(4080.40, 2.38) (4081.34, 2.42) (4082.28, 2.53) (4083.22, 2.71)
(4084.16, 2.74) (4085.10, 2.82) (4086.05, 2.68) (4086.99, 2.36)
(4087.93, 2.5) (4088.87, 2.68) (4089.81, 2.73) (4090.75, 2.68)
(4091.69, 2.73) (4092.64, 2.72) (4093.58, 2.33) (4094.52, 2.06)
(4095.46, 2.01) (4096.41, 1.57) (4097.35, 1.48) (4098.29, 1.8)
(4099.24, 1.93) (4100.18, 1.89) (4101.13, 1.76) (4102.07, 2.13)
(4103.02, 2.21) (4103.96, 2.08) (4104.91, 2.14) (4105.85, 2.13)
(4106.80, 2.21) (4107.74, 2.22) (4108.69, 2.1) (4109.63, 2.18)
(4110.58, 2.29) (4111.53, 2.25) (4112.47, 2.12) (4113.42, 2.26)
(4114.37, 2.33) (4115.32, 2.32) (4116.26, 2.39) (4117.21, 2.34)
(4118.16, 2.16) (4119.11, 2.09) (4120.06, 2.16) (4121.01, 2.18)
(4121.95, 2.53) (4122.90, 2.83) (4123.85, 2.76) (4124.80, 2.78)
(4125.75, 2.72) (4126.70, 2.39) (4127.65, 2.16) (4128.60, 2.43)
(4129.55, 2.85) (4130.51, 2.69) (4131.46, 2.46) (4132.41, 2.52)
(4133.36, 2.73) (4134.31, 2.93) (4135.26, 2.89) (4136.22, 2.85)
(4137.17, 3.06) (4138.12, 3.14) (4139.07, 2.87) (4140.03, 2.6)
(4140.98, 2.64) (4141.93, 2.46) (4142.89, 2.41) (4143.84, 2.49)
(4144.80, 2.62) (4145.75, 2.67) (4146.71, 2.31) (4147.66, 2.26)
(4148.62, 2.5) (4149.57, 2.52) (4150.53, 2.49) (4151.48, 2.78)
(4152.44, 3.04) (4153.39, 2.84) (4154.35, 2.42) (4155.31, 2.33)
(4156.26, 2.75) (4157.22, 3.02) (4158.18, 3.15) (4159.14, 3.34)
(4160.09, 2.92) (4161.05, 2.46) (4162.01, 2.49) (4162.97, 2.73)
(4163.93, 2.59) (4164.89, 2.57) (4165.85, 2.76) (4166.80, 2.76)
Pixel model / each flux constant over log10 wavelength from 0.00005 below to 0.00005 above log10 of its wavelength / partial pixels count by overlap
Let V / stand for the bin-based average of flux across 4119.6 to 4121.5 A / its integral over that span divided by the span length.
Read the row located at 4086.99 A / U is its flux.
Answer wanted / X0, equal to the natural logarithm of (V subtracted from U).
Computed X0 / -1.7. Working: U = 2.36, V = 2.18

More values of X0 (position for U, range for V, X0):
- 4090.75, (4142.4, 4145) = -1.6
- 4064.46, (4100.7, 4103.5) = -0.6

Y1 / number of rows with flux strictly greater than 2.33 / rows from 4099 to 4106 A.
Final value 0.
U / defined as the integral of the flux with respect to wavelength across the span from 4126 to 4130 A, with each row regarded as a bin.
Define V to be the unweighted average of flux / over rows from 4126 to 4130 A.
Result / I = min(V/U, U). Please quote 0.249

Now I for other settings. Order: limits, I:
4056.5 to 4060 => 0.286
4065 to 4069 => 0.252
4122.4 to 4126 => 0.278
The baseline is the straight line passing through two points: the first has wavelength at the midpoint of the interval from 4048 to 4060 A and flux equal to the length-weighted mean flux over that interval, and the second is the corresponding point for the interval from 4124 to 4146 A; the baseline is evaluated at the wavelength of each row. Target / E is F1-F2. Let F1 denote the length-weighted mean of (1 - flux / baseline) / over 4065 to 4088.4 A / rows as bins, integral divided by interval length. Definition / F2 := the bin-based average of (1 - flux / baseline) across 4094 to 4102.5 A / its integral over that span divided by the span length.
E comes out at -0.24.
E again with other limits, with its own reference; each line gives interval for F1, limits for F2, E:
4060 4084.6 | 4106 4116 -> -0.10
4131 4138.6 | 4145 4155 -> -0.10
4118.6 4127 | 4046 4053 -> 0.11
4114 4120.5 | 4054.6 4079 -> 0.08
